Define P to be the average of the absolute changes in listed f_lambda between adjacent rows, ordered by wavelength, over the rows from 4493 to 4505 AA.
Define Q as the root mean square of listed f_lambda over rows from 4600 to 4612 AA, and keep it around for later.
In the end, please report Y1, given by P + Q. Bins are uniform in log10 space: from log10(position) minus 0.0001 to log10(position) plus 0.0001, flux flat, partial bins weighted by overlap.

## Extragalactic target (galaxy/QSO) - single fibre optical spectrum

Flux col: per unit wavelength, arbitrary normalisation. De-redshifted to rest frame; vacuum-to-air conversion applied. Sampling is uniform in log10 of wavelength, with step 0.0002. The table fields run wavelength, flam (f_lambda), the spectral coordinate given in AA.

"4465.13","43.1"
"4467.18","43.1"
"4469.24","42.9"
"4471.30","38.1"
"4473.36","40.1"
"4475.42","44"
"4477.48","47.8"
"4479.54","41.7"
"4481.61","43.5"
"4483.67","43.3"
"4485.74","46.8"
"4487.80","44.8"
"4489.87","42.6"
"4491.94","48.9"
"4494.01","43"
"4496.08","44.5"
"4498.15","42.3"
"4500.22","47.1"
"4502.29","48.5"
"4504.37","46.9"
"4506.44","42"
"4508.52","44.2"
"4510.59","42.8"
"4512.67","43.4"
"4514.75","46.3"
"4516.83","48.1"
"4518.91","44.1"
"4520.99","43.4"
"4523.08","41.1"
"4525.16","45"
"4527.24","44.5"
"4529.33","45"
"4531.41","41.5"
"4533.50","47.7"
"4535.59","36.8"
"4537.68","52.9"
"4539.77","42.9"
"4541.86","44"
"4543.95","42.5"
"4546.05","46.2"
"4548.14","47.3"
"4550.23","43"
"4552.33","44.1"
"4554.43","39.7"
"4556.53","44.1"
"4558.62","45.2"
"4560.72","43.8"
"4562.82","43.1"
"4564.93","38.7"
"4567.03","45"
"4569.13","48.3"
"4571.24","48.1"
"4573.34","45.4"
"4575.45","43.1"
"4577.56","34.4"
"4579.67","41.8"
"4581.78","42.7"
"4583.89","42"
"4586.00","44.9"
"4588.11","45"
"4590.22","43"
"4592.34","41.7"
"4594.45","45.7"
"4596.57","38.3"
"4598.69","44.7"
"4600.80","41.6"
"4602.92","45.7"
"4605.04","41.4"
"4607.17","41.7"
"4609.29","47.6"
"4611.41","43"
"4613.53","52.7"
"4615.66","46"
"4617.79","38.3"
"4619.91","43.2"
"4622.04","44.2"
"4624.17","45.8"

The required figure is 45.9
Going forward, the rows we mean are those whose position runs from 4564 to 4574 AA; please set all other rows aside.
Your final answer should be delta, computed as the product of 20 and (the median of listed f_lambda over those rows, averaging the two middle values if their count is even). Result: 908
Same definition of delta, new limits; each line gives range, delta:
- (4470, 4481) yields 834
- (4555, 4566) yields 876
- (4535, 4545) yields 858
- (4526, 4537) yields 890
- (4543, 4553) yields 882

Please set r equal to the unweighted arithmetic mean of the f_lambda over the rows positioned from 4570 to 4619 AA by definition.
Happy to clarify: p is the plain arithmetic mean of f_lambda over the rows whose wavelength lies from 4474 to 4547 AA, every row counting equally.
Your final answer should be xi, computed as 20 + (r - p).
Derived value 18.9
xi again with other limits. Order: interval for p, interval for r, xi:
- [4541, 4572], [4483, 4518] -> 20.8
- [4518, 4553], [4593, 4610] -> 19.1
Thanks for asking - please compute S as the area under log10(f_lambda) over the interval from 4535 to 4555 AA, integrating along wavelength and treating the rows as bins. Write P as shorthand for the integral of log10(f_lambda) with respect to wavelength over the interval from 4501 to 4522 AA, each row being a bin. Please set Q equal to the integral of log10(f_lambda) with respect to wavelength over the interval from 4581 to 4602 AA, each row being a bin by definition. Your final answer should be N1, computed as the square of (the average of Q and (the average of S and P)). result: 1159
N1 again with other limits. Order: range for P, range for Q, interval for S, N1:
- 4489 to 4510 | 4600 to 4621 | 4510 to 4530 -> 1167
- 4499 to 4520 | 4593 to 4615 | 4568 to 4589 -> 1252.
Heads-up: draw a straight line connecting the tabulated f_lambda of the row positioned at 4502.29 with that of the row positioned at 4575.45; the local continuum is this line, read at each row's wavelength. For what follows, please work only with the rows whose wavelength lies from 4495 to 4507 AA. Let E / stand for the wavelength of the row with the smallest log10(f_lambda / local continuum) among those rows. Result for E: 4498.15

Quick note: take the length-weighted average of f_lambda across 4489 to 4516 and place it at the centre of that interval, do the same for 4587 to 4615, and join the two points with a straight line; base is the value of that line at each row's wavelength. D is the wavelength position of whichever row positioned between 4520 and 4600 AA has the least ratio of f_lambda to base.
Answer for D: 4577.56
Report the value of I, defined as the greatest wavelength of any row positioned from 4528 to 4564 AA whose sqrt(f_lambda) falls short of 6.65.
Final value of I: 4562.82 AA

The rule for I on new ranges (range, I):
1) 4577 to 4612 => 4611.41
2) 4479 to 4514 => 4512.67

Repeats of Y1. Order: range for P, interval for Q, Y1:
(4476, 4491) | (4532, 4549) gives 47.9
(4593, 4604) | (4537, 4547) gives 51.1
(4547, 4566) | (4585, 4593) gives 46.4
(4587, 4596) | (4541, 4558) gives 46.3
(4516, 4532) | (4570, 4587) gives 45.2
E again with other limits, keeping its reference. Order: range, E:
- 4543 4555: 4554.43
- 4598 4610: 4600.80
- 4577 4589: 4577.56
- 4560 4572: 4564.93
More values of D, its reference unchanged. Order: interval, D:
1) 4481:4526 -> 4523.08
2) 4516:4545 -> 4535.59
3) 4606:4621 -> 4617.79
